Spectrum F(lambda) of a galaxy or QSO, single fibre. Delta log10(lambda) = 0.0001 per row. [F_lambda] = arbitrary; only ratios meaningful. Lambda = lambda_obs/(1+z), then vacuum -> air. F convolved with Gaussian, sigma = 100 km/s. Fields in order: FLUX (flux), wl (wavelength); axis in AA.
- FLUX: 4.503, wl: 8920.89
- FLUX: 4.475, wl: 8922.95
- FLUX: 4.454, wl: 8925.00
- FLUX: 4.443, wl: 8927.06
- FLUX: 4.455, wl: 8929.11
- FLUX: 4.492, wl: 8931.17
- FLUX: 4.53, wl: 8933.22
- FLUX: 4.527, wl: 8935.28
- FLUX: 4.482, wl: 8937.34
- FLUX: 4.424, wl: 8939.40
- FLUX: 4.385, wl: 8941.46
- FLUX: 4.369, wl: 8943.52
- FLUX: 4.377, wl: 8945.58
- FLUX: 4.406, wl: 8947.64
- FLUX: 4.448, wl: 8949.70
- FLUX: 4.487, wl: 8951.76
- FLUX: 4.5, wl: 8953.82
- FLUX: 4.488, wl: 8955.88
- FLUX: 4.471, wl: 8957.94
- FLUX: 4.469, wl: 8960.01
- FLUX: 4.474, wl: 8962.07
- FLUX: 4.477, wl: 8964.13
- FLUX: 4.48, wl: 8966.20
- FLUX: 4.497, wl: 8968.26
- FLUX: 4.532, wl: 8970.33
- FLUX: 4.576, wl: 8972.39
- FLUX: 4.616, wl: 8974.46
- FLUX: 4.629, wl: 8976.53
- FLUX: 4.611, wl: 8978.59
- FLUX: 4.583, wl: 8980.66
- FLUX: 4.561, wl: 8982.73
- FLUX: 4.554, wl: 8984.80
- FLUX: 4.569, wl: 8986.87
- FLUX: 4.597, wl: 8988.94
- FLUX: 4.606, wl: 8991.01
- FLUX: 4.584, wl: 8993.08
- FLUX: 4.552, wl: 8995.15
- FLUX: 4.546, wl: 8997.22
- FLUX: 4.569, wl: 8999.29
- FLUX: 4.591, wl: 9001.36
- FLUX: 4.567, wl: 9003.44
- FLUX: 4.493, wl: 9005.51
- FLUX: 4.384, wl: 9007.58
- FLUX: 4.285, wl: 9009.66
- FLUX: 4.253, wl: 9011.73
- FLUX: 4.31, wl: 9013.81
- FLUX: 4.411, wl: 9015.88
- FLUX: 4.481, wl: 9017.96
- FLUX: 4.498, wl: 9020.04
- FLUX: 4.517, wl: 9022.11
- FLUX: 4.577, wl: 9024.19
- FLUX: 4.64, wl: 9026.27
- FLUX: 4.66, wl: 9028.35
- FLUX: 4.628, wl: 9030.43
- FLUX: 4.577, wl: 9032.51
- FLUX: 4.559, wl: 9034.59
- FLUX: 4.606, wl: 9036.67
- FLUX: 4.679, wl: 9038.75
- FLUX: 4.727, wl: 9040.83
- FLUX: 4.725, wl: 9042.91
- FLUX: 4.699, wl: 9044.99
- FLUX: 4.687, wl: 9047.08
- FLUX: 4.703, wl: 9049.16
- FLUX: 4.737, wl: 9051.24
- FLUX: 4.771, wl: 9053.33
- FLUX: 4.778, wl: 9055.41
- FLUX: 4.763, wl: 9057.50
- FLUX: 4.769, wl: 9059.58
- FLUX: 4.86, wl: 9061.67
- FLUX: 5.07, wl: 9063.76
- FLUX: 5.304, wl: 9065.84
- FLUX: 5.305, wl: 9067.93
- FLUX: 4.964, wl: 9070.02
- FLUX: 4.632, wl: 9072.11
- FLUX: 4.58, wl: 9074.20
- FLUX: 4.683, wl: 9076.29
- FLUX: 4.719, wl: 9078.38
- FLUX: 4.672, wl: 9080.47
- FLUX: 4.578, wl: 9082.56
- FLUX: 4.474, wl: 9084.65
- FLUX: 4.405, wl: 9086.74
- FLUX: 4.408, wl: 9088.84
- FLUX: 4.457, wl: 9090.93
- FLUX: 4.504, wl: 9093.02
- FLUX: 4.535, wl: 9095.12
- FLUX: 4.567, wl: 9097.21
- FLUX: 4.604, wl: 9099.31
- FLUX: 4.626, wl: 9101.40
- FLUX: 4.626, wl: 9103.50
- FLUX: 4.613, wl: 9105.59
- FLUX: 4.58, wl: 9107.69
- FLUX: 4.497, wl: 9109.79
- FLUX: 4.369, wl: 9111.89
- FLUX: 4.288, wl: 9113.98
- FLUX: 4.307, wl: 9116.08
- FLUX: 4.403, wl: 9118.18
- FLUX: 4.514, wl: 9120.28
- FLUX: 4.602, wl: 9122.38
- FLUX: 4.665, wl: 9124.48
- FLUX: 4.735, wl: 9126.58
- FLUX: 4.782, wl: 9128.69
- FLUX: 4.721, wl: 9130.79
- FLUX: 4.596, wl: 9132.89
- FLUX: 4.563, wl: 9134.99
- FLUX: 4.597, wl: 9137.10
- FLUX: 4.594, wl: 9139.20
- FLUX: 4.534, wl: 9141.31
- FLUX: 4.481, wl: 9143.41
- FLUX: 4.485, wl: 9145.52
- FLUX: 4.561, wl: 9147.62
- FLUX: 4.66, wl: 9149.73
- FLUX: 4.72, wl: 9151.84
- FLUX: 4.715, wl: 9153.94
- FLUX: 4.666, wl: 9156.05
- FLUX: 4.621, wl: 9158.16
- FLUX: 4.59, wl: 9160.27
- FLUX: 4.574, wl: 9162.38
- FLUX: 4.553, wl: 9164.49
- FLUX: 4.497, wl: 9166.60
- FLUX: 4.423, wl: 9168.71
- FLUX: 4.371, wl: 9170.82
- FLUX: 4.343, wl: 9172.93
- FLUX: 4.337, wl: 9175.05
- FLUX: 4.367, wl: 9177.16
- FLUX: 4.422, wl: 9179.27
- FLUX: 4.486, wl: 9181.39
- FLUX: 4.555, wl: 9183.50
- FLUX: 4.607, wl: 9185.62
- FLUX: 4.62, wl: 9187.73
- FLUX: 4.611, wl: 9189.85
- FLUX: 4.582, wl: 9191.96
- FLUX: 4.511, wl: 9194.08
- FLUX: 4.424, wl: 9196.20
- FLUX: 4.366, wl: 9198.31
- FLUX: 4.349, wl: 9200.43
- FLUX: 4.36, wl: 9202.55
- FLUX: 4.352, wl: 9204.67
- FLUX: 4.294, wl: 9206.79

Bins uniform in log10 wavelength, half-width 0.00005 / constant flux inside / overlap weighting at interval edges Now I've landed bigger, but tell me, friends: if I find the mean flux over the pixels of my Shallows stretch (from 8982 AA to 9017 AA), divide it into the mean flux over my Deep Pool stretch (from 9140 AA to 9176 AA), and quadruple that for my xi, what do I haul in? 4.04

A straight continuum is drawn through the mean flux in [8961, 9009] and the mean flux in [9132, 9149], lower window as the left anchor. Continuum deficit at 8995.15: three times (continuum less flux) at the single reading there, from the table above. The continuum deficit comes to 0.0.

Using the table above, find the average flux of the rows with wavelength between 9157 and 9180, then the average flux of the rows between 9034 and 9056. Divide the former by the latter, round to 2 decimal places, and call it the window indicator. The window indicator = 0.95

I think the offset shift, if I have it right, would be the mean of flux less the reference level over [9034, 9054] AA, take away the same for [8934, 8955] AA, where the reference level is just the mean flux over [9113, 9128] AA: 0.25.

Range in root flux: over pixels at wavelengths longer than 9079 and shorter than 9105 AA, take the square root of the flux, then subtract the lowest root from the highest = 0.063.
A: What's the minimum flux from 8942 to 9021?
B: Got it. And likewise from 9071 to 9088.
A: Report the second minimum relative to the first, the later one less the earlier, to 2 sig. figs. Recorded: 0.15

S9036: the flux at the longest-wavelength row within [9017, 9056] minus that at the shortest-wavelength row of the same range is 0.30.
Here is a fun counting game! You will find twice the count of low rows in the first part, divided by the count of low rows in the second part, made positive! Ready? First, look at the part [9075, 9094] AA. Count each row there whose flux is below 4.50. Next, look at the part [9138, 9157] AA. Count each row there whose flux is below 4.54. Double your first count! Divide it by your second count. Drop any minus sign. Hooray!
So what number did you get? 2.7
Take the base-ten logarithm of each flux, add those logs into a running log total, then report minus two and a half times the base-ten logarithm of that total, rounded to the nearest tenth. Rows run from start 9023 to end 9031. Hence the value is -1.1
